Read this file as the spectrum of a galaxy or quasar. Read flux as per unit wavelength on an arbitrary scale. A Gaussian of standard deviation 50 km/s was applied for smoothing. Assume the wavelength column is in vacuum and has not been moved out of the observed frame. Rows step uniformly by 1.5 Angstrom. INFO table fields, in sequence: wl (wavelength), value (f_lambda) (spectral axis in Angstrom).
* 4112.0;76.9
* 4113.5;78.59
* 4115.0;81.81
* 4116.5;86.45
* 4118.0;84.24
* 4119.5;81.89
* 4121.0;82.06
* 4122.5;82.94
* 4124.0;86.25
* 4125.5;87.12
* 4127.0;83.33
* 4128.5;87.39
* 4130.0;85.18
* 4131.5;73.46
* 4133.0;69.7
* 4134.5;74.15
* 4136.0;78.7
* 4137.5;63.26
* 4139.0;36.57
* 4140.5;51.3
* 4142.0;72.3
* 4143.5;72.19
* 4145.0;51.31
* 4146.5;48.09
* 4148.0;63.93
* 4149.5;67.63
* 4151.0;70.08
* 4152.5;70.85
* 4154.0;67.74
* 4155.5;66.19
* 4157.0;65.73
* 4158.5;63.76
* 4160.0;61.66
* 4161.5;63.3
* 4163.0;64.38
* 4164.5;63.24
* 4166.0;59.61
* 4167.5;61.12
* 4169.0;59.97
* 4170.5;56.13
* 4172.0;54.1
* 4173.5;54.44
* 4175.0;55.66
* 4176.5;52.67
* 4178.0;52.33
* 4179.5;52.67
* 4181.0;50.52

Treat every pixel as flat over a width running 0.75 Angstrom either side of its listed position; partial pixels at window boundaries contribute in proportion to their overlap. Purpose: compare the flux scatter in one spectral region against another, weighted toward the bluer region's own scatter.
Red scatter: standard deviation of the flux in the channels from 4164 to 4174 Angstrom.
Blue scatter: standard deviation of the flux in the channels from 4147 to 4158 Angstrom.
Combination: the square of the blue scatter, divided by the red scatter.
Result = 2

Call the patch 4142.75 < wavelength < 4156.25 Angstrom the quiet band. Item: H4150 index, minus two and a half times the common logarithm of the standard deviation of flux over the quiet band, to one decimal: -2.3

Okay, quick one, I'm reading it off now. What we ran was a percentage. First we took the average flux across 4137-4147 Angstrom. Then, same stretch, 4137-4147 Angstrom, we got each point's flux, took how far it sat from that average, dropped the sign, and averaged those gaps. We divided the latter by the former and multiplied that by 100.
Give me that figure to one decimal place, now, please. 19.5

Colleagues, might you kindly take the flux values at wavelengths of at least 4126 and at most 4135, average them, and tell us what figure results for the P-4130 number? 79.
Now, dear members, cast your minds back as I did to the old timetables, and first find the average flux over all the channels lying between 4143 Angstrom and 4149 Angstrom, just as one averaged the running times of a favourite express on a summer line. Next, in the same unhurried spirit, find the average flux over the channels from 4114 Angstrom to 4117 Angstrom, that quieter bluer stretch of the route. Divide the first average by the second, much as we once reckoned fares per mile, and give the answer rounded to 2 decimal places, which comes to 0.70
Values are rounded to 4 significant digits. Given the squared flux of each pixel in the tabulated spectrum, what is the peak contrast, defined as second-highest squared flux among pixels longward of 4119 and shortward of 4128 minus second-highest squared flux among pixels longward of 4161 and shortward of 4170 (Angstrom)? 3432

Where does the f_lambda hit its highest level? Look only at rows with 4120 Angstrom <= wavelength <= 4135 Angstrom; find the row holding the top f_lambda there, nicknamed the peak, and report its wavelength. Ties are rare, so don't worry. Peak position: 4128.5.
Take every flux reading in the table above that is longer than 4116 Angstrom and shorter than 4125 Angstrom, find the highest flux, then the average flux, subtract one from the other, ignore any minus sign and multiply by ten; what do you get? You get 25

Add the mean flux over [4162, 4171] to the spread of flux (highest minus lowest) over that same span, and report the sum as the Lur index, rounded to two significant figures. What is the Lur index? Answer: 69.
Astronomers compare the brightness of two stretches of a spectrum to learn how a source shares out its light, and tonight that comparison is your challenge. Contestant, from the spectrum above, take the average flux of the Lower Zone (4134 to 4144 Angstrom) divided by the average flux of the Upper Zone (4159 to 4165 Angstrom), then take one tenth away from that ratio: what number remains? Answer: 0.91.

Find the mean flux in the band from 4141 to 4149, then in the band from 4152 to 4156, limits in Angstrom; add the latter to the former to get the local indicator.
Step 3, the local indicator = 130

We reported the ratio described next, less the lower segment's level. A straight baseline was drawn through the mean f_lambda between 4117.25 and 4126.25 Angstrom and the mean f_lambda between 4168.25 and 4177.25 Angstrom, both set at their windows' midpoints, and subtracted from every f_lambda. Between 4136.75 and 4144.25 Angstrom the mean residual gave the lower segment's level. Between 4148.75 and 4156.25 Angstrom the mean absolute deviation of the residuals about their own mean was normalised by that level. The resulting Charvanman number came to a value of 14.4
